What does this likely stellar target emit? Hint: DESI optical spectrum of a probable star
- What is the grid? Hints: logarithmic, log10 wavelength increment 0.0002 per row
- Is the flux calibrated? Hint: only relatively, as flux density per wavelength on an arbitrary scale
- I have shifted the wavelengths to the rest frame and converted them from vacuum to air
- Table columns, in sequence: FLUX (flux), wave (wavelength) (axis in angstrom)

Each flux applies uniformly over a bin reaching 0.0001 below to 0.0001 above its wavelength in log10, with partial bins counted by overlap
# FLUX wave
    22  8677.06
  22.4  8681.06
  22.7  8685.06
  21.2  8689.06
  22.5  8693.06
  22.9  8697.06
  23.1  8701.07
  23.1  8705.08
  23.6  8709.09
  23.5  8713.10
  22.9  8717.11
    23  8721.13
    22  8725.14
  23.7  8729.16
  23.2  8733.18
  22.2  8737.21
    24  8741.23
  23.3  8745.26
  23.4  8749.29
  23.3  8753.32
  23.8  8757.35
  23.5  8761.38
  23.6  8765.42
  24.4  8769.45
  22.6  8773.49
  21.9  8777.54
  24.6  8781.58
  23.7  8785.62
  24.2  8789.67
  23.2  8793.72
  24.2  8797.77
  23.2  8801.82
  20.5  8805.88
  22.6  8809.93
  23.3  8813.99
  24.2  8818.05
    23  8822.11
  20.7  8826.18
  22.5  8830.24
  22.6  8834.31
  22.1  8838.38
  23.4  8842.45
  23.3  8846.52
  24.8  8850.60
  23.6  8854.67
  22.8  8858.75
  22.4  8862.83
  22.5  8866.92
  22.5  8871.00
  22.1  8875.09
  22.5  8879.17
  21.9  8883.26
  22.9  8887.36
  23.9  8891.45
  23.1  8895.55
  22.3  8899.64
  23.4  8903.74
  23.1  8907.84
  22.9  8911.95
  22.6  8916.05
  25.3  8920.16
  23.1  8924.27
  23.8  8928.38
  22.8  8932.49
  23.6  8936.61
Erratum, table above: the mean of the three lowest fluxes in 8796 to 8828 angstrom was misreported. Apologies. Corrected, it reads 21.3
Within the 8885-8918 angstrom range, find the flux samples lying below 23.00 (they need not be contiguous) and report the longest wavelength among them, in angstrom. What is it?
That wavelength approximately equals 8916.05 angstrom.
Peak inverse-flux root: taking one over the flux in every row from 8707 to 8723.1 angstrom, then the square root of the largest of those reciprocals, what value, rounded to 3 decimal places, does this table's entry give 0.209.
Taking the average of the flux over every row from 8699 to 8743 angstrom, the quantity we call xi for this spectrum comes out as 23.1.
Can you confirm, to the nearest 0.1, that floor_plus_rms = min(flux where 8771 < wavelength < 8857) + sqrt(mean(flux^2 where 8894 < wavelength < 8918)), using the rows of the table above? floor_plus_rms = 43.4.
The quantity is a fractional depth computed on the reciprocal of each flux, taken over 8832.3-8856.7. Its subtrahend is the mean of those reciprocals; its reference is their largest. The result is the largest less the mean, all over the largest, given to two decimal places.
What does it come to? 0.05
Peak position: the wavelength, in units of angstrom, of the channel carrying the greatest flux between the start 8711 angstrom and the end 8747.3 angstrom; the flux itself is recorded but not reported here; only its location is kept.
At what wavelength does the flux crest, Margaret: 8741.23 angstrom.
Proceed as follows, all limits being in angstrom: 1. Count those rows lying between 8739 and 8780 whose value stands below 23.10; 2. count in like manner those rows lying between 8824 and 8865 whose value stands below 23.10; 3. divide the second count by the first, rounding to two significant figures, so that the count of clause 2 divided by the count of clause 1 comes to 3.0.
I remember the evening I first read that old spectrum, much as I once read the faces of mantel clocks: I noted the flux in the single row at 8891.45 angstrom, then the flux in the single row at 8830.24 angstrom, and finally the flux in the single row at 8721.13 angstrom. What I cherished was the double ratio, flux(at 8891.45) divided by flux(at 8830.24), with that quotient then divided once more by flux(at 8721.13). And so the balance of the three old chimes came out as 0.0462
